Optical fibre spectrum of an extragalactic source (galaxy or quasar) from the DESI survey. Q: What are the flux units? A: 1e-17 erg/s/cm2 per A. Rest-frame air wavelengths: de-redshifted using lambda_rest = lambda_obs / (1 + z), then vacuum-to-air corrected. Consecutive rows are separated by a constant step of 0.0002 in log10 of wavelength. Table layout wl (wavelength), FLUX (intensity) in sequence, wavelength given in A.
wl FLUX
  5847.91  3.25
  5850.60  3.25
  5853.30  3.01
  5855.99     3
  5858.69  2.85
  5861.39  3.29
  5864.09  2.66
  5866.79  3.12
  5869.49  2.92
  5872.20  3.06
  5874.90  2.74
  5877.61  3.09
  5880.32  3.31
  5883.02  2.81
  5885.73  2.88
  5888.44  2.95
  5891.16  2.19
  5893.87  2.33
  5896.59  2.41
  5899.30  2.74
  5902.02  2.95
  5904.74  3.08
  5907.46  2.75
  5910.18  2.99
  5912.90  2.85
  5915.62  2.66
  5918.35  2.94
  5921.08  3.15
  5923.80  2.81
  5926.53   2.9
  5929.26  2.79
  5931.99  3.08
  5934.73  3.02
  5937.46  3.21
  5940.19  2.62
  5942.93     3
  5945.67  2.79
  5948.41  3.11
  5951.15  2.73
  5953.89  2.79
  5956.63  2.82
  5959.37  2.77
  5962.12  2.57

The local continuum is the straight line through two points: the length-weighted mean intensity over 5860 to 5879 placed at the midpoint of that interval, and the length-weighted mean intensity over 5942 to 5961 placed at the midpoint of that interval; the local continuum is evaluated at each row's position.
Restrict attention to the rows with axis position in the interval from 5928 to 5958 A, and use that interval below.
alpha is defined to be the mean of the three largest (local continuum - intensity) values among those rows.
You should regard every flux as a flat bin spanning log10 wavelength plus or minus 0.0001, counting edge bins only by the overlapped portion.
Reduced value 0.16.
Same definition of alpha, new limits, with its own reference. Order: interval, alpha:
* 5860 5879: 0.21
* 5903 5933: 0.17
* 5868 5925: 0.63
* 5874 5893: 0.38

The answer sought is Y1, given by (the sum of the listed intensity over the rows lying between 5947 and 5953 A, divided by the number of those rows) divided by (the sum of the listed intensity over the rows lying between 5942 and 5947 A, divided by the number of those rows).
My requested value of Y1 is 1.01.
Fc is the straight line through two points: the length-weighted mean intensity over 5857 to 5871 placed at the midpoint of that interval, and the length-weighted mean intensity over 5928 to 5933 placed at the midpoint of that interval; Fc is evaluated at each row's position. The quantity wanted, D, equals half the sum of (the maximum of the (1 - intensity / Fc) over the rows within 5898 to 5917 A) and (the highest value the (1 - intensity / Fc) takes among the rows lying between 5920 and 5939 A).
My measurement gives 0.071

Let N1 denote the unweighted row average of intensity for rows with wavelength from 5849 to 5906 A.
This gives 2.89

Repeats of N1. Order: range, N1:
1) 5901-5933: 2.91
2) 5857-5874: 2.98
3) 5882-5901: 2.62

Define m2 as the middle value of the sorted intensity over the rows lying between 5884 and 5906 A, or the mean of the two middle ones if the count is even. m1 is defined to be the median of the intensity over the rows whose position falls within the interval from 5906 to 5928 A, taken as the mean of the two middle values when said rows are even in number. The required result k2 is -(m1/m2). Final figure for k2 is -1.02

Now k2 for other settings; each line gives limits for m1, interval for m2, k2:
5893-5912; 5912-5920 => -0.96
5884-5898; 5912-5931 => -0.85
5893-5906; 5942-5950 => -0.91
